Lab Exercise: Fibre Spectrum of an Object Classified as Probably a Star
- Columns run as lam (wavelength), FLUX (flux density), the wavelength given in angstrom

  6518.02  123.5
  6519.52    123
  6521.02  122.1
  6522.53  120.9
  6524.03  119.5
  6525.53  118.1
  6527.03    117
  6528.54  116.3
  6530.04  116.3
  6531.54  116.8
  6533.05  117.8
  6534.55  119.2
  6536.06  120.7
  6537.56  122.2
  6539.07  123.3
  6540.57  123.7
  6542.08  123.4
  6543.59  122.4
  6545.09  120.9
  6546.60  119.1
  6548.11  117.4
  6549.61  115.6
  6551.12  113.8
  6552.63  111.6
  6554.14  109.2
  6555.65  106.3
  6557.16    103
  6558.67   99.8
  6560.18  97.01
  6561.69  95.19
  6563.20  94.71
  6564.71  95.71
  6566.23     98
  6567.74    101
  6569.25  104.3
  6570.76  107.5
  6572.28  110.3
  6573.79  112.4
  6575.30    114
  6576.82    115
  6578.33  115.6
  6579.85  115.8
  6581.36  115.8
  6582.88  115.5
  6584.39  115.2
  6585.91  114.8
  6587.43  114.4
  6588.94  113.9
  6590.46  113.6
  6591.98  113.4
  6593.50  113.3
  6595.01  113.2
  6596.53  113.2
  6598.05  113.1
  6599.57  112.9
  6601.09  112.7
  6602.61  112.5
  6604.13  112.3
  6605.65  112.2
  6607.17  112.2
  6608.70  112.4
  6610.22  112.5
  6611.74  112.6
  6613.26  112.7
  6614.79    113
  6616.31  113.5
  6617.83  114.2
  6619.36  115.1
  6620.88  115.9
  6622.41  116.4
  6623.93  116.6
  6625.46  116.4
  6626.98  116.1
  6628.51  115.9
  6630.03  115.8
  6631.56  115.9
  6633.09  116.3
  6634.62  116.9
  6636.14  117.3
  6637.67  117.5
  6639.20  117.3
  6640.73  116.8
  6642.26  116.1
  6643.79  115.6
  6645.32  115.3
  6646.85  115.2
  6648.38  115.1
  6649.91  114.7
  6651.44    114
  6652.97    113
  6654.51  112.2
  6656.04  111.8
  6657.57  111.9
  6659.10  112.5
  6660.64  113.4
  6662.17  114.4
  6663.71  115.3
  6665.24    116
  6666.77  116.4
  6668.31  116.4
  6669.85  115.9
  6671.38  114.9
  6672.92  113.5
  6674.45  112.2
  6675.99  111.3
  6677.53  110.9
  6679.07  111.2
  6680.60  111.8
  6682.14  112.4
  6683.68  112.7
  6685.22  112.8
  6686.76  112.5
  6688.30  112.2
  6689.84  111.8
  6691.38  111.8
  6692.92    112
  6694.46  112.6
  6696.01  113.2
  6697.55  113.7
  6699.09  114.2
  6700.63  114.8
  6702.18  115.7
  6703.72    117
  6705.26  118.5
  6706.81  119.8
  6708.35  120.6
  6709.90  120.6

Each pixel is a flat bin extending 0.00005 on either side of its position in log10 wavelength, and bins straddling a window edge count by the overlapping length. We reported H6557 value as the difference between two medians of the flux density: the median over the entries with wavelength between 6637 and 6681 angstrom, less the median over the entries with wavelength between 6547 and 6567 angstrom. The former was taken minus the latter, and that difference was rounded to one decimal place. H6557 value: 11.7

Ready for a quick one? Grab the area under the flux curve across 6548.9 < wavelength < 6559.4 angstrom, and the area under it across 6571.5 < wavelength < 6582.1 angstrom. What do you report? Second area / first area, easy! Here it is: 1.06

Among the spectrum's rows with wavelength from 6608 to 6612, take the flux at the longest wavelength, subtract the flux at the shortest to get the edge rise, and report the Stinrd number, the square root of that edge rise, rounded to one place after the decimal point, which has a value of 0.4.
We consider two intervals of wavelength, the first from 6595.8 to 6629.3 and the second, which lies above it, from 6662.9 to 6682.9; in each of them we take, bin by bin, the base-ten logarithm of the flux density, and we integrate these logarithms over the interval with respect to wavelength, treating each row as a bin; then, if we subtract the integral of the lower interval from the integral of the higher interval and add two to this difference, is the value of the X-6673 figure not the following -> -26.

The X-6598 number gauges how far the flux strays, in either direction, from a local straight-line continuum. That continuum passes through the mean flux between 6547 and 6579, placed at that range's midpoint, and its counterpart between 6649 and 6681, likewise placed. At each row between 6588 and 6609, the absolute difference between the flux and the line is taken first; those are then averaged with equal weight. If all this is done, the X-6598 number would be 3.9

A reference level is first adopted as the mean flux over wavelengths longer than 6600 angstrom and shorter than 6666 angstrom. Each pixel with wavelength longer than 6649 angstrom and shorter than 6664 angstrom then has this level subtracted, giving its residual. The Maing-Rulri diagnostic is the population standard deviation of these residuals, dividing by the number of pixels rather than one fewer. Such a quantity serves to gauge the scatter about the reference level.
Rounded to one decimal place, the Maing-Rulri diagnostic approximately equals 1.2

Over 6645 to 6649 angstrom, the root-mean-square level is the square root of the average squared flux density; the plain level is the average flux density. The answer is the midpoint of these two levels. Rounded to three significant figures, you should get 115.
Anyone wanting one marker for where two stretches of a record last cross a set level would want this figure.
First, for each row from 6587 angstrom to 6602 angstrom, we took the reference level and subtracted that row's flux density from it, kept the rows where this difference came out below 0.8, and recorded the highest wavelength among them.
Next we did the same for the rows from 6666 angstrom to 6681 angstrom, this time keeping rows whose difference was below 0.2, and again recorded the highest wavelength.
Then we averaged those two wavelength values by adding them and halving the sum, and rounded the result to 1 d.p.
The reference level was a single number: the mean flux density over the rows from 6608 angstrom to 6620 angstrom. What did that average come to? 6637.0 angstrom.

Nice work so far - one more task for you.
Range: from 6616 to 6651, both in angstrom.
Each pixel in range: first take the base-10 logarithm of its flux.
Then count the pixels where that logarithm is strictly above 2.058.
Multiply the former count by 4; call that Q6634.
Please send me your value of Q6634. 84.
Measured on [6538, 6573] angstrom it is 32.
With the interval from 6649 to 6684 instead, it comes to 32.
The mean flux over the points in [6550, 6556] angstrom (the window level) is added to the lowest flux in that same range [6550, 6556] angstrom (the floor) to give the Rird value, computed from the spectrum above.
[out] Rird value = 217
